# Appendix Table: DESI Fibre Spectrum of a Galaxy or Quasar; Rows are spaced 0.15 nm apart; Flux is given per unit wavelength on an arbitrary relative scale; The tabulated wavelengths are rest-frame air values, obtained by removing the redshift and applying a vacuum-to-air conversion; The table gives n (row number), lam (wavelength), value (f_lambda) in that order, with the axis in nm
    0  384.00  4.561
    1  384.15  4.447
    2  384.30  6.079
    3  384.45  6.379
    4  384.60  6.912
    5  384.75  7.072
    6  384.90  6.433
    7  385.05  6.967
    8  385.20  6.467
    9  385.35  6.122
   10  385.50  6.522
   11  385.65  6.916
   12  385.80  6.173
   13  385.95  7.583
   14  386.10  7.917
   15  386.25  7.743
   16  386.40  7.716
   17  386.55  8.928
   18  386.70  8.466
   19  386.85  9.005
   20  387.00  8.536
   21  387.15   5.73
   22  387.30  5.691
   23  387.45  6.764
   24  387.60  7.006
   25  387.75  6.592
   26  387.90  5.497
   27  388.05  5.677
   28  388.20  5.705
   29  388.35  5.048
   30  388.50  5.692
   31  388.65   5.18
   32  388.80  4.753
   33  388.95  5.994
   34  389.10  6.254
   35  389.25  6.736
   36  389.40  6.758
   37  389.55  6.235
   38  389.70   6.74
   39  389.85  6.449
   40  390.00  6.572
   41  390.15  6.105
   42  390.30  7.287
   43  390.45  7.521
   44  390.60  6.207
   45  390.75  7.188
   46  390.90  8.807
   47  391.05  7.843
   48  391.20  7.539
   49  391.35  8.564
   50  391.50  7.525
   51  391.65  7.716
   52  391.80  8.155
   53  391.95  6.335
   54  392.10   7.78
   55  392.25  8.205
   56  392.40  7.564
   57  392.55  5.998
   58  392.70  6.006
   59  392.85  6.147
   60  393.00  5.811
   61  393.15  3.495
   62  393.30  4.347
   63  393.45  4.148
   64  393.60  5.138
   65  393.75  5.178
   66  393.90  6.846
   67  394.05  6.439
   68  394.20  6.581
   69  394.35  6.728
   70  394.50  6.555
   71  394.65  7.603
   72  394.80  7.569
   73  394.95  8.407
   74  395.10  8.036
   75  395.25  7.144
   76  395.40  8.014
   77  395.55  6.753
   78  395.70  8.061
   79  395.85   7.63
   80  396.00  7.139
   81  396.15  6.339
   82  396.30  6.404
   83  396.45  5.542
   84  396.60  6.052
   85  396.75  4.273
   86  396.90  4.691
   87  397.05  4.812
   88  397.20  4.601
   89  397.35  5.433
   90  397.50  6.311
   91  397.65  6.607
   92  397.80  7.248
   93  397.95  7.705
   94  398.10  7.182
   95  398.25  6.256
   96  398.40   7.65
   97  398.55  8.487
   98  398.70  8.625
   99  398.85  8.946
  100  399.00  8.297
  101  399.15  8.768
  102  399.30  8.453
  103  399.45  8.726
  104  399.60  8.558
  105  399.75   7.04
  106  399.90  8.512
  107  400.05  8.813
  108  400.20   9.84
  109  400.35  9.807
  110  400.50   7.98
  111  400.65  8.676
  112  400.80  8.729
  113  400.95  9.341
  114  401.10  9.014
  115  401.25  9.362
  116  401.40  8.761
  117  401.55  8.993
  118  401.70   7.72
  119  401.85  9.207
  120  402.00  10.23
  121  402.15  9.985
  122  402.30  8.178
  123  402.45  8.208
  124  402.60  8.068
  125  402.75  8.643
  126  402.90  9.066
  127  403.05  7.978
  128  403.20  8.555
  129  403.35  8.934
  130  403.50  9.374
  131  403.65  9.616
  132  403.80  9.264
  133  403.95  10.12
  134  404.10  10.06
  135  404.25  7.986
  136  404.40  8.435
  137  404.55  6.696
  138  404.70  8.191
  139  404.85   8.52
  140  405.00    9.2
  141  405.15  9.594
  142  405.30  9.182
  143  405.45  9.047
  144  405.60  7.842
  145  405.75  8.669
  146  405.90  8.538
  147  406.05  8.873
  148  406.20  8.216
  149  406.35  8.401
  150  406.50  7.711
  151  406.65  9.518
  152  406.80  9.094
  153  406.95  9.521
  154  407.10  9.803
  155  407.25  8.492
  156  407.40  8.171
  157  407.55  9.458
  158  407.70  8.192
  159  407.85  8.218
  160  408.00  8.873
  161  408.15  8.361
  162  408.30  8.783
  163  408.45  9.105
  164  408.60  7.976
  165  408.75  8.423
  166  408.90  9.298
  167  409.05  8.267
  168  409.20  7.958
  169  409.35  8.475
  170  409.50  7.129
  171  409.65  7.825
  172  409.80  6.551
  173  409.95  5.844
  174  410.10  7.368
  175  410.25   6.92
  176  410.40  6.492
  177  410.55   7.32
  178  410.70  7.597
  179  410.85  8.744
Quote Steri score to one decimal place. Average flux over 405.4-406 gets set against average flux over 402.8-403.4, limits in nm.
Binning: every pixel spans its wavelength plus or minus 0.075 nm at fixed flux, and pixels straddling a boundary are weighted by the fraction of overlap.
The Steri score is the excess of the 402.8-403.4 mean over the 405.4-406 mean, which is 0.1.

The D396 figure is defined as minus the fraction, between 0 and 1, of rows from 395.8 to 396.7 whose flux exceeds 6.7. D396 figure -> -0.33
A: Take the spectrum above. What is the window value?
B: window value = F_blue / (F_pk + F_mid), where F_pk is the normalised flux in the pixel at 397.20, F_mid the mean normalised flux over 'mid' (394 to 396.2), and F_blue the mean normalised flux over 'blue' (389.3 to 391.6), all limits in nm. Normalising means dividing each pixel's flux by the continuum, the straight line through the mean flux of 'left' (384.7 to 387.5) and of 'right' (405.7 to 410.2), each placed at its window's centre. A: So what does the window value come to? 0.63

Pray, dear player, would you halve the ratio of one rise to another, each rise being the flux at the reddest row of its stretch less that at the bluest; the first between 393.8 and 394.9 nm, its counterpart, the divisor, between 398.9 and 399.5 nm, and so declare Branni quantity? 0.8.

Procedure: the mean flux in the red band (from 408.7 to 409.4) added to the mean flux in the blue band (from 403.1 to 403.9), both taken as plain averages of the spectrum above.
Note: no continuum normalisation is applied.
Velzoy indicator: 17.6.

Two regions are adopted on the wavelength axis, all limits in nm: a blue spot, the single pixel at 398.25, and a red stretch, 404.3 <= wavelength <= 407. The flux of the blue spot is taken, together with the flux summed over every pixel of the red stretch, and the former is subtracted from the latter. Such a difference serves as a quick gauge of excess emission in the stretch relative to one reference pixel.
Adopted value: 149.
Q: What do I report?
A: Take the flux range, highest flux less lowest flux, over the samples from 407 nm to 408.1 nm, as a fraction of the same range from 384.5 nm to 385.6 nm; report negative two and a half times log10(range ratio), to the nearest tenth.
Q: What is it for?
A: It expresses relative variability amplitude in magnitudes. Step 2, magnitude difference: -0.6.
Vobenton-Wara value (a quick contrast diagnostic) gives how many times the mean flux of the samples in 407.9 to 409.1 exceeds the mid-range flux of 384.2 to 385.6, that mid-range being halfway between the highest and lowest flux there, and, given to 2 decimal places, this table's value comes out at 1.31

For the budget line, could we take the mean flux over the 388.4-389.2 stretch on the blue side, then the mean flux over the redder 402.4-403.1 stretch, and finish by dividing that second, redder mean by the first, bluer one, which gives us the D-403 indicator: 1.5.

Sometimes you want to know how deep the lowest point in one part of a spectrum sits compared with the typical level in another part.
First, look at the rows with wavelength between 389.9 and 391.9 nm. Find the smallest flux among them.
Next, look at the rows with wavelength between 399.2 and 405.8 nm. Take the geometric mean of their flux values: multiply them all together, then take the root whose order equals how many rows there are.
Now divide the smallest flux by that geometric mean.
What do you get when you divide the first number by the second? 0.70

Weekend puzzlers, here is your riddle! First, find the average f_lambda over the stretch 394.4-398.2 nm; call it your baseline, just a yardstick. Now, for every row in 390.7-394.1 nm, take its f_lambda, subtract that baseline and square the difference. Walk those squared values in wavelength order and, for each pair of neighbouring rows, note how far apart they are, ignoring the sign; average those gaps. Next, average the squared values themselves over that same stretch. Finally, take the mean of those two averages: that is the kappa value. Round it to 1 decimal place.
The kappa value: 2.0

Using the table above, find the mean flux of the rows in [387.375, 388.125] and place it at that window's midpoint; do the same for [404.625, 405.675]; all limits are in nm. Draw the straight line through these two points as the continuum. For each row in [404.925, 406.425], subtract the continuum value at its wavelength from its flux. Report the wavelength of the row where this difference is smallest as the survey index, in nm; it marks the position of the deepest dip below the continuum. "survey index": 405.60 nm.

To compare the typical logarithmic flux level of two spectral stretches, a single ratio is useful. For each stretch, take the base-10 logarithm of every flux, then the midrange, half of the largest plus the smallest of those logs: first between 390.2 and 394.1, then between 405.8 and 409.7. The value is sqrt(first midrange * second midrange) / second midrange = 0.90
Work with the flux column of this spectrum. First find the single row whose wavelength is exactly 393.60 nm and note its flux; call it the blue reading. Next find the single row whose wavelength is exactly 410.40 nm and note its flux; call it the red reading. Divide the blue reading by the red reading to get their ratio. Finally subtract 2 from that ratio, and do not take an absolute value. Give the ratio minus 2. -1.21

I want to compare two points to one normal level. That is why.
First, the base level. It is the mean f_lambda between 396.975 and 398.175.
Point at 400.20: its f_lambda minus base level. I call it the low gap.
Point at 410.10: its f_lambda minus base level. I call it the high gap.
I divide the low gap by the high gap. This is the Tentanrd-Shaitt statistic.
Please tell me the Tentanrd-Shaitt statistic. 3.2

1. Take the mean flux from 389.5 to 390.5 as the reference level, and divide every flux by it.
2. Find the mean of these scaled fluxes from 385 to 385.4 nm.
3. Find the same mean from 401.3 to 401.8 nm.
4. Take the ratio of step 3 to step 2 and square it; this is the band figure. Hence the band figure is 1.7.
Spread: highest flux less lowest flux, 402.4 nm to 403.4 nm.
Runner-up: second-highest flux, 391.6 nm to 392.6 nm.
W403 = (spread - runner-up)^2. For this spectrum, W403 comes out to 50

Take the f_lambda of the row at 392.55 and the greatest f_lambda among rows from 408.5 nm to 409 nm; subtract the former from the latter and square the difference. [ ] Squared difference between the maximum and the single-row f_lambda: 11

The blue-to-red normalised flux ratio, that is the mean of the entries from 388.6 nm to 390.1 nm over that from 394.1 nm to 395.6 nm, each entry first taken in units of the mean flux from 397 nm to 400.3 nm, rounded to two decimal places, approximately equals 0.84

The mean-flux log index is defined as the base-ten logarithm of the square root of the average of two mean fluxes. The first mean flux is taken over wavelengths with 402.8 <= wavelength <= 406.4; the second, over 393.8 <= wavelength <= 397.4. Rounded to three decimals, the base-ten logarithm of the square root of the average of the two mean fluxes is 0.442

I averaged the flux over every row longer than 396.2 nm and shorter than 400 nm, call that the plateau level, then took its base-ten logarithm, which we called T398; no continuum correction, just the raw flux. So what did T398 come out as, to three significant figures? 0.846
